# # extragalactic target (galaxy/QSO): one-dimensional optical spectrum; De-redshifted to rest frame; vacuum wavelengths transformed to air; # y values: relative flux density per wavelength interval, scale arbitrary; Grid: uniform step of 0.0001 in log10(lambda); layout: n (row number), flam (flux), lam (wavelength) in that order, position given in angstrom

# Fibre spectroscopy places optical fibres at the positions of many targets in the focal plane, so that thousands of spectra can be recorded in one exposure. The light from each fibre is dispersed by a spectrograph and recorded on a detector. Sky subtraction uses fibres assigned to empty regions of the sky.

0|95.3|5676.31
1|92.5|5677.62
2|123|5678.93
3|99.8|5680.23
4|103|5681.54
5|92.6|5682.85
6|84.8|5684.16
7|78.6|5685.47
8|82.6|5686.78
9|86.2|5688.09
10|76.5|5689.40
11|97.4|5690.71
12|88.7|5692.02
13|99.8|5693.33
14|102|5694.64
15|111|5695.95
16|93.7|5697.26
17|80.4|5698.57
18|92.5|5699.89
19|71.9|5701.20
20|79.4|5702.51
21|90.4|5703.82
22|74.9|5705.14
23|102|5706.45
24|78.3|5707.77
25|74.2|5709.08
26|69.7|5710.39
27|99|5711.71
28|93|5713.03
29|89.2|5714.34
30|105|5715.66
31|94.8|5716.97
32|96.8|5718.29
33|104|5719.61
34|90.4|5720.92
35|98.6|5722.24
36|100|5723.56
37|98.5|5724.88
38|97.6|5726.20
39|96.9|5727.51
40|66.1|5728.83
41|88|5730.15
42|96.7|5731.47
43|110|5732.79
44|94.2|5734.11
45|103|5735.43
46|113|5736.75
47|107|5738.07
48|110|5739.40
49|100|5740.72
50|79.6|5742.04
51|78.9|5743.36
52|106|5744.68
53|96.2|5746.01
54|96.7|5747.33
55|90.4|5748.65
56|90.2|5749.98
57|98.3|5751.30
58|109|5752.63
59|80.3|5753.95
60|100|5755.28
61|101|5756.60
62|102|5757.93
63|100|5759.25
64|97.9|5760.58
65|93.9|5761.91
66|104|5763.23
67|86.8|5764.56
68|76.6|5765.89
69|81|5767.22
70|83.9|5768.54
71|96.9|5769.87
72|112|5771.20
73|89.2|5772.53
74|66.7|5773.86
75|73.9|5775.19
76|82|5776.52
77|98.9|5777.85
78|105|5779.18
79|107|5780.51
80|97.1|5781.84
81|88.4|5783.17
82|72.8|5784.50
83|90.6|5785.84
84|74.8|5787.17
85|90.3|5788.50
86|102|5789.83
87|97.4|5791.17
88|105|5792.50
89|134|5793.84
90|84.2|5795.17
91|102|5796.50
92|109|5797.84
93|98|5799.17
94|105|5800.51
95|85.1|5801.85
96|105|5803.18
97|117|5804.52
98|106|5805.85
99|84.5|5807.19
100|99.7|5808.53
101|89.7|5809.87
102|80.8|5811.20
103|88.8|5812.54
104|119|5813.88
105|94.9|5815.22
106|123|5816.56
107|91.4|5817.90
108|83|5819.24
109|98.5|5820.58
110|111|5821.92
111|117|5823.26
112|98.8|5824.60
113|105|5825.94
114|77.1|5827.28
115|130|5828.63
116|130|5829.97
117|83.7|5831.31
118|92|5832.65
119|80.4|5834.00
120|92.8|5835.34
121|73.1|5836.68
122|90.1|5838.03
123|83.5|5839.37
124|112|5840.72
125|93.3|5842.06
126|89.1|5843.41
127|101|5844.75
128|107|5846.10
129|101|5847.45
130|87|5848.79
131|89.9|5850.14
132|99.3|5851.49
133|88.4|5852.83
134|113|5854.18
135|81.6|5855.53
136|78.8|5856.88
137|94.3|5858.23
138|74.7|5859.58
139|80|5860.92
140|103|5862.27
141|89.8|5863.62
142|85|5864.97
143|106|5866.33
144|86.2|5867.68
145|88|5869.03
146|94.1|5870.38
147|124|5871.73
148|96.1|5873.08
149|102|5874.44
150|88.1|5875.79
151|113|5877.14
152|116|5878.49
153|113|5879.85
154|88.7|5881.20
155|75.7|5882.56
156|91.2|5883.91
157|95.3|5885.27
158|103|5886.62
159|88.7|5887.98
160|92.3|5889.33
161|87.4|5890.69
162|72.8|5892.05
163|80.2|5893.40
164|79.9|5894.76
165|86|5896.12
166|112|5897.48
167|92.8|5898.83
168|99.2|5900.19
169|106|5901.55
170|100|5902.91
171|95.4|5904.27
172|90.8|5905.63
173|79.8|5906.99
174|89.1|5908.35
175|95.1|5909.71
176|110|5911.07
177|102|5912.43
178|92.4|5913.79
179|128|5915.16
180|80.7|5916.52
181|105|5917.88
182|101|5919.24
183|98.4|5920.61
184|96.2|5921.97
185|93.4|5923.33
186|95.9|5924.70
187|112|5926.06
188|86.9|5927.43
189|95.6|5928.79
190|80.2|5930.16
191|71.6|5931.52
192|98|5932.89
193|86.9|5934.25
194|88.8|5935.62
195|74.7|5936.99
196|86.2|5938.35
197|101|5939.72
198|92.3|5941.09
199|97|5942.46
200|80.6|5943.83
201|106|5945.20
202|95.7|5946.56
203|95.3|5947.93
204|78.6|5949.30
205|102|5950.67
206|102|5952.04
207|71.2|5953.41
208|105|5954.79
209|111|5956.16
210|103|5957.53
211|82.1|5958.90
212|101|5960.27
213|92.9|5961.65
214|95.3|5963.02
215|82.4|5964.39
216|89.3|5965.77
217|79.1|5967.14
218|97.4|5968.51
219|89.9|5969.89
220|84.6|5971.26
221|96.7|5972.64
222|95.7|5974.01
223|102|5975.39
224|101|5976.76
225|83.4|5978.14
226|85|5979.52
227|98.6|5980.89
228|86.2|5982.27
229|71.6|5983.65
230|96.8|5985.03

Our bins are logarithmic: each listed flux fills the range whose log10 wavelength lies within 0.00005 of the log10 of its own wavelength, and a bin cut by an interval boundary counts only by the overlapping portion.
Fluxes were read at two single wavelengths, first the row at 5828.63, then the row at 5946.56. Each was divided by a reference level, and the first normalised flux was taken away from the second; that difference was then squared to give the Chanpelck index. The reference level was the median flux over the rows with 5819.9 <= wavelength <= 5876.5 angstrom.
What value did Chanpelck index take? 0.136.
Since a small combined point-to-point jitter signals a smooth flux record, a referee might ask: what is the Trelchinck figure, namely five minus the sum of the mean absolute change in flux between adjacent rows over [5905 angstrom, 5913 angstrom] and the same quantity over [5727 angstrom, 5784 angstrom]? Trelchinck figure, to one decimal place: -15.5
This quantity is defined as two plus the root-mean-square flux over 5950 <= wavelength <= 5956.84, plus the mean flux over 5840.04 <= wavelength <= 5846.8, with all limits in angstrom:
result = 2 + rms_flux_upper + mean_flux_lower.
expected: 202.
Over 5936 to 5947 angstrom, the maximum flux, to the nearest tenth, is 106.0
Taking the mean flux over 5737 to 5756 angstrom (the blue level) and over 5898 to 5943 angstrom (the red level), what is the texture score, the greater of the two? 96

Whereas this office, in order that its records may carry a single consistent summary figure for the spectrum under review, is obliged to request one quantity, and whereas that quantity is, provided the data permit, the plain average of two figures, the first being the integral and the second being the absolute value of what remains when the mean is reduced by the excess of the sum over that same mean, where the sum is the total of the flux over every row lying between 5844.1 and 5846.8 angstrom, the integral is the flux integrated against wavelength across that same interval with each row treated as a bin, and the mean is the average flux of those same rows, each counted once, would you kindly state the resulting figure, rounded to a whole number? 140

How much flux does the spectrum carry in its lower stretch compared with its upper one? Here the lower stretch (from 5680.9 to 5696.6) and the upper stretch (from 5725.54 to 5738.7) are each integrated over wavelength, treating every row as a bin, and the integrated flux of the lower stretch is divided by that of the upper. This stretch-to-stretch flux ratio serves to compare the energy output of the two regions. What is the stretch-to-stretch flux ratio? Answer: 1.1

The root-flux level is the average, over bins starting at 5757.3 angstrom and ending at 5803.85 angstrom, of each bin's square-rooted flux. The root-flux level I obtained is 9.7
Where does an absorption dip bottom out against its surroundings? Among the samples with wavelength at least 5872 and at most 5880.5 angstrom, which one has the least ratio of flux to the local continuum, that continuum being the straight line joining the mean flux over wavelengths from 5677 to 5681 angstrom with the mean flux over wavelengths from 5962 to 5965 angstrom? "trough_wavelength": 5875.79 angstrom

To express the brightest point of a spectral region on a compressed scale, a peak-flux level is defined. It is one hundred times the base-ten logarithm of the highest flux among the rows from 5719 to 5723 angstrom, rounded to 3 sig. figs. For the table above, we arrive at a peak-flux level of 202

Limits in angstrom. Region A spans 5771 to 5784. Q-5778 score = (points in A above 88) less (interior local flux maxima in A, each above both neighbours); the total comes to 6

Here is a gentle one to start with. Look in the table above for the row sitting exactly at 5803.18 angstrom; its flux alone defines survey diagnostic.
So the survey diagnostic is 105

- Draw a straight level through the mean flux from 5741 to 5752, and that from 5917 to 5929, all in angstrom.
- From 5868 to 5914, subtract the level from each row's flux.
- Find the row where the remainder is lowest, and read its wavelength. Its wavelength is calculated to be 5892.05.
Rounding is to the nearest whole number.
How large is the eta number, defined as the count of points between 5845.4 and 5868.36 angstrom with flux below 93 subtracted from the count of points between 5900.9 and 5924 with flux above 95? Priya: 1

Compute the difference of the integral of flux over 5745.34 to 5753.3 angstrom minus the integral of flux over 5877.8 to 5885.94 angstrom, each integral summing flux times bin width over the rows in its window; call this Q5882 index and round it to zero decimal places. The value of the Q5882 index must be -16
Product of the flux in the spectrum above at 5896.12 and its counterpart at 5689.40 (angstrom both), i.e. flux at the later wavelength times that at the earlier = 6579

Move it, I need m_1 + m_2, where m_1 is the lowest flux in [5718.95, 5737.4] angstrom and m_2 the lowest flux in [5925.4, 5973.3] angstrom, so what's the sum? 137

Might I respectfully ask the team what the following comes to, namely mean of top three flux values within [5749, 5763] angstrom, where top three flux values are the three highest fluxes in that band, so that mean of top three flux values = 104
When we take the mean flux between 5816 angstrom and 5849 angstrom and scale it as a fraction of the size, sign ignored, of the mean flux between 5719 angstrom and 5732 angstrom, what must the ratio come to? 1.05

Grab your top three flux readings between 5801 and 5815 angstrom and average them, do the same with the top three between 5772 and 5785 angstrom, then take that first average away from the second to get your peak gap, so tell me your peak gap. -10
